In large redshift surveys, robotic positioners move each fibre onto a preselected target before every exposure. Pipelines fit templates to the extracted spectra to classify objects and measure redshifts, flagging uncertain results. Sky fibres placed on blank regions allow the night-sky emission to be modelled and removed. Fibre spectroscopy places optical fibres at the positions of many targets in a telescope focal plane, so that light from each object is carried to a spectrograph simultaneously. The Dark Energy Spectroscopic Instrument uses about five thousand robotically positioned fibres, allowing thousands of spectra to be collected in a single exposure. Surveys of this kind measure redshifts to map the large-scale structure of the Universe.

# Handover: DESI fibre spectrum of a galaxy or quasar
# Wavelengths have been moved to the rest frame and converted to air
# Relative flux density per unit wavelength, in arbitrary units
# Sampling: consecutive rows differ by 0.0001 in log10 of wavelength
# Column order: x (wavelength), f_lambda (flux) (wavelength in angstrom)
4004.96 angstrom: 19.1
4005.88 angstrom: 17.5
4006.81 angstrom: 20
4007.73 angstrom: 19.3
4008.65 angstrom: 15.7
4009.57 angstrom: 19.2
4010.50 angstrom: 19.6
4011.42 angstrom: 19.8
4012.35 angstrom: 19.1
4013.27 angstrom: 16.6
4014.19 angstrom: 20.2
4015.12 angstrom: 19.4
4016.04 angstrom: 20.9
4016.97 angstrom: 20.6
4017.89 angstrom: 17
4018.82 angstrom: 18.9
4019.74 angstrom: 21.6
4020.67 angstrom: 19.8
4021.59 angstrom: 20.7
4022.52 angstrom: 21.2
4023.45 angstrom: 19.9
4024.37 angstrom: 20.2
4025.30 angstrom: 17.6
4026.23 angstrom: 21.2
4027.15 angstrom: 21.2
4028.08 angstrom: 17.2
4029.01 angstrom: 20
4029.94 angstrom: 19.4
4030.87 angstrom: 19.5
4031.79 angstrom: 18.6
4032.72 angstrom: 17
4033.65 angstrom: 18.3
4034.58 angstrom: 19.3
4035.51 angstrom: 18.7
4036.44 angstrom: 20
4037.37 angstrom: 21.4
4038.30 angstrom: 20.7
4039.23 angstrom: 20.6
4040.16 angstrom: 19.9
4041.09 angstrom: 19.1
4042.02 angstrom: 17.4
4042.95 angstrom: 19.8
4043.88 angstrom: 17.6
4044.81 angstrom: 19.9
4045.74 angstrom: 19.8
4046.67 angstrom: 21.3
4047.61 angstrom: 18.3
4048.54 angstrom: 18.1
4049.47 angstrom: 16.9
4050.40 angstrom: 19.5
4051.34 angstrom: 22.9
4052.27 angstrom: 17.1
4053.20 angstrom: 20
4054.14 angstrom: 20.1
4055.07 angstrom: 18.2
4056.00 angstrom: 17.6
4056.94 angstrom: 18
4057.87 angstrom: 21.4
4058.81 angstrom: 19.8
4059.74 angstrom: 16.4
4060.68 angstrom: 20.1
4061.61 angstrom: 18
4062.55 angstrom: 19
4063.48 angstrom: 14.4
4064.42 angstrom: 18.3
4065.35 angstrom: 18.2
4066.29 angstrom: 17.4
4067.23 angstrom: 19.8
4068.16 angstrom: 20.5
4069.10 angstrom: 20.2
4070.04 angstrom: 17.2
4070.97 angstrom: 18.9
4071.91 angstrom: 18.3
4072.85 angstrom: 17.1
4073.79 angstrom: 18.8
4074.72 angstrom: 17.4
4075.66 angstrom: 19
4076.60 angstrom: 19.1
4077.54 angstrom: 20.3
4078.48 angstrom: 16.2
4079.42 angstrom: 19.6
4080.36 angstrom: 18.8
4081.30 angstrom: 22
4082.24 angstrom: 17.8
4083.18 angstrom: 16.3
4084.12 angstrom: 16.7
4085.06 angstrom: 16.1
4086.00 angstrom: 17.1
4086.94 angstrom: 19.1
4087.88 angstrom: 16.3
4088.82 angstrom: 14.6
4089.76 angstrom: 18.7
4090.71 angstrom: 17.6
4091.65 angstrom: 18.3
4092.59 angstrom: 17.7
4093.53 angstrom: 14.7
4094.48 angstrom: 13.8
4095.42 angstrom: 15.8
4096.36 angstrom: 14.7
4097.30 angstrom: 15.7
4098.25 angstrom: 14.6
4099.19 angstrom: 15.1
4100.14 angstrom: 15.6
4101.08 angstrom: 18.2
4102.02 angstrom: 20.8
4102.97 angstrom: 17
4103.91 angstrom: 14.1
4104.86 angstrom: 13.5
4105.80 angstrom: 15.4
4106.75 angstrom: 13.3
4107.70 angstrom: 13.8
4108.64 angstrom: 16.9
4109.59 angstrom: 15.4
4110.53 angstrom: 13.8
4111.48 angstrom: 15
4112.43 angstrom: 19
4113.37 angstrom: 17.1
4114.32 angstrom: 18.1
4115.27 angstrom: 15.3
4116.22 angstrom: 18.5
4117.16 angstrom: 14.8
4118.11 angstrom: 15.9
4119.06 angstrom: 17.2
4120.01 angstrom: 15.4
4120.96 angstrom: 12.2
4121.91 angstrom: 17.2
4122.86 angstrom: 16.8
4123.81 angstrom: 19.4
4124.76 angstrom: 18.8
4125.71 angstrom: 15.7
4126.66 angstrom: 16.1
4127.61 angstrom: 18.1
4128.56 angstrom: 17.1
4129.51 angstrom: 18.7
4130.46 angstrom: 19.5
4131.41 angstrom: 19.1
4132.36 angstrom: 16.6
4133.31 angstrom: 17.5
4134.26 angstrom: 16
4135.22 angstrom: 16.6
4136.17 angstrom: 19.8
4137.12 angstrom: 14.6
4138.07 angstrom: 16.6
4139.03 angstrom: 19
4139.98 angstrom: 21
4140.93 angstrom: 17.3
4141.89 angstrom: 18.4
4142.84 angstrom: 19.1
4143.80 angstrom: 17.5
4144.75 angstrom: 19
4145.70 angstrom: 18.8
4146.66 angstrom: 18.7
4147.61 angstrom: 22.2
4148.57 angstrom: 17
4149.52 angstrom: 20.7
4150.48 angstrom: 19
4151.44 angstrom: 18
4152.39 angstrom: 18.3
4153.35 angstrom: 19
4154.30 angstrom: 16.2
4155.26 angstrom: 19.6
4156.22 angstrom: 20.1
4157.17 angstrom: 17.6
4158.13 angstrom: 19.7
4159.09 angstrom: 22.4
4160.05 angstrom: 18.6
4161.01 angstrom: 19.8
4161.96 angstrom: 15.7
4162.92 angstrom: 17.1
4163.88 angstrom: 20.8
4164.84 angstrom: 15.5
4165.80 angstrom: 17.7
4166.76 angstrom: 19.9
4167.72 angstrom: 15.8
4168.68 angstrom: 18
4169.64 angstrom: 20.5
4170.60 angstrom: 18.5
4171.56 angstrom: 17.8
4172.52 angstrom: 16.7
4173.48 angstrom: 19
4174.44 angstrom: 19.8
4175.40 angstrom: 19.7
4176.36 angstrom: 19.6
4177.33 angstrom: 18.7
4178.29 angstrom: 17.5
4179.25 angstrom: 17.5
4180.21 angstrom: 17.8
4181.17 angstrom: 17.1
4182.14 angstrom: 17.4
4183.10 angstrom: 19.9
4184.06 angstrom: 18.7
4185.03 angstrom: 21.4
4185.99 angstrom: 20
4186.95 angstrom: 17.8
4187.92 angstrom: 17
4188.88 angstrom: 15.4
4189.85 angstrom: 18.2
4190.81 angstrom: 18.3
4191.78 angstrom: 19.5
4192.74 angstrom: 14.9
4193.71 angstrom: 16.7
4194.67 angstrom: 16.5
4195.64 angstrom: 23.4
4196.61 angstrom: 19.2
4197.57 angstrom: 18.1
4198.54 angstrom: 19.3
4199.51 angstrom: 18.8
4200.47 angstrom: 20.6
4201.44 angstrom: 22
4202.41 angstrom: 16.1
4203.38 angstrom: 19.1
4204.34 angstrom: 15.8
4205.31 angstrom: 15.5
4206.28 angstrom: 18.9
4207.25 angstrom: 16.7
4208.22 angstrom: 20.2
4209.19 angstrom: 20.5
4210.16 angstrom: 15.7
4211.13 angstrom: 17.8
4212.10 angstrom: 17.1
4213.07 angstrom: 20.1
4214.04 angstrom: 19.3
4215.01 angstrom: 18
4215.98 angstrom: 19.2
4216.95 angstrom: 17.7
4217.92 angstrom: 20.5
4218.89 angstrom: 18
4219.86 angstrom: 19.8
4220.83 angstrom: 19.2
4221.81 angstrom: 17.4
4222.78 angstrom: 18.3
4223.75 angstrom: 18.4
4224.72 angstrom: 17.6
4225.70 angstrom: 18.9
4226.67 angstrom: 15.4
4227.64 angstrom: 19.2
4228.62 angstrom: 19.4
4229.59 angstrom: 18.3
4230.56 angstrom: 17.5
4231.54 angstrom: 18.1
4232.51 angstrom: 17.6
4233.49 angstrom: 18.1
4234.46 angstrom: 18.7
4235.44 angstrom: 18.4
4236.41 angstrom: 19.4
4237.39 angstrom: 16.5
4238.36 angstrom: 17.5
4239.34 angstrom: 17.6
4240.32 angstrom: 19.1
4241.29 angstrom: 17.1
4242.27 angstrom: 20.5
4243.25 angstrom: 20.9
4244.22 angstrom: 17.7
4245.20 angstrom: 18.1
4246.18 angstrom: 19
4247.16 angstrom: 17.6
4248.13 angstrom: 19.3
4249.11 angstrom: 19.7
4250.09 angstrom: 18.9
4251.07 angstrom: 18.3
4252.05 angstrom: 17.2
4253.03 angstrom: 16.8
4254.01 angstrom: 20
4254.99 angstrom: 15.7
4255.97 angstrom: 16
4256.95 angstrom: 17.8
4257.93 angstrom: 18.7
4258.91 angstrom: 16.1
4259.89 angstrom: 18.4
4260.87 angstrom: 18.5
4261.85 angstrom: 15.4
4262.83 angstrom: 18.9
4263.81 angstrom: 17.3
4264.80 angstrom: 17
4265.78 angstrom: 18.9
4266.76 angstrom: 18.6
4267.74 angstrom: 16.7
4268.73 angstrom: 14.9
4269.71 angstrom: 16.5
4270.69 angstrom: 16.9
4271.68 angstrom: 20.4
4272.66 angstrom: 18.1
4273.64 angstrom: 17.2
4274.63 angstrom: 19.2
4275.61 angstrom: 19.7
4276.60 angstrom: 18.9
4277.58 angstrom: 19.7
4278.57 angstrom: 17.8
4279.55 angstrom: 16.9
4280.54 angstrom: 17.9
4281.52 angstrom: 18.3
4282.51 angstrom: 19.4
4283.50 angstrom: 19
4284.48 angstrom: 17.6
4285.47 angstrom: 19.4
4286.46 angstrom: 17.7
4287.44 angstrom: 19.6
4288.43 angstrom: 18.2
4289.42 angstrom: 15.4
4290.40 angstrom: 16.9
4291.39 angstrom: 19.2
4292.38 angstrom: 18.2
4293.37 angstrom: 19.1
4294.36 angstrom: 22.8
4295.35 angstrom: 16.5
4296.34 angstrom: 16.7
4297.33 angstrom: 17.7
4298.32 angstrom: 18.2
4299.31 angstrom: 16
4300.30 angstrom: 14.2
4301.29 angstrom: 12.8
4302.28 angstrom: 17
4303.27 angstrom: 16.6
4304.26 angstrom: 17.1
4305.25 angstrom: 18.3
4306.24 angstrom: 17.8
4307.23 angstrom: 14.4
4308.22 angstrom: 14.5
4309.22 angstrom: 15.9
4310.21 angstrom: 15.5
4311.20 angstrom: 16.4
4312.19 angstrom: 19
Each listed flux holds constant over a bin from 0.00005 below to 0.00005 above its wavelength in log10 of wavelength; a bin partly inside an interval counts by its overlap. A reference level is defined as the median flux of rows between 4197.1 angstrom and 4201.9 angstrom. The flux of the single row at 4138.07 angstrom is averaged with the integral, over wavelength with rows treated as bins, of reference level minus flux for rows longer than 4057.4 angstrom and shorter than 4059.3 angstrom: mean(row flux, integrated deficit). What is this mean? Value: 7.1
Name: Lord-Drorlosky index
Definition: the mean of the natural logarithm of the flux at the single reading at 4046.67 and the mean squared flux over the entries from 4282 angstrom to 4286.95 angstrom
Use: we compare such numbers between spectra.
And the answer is 175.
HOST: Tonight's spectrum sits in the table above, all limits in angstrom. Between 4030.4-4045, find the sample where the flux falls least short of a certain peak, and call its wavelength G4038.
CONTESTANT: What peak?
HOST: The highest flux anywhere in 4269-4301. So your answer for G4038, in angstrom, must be 4037.37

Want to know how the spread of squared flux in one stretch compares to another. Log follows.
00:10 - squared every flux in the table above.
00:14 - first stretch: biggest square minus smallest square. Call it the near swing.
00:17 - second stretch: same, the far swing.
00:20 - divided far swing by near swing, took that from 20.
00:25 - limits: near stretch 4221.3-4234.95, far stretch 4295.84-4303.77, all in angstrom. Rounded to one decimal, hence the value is 18.8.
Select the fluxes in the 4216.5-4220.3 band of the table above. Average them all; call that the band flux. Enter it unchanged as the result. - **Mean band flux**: 19.0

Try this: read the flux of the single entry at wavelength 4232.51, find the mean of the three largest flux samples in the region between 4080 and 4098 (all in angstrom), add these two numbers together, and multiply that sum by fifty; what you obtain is 1878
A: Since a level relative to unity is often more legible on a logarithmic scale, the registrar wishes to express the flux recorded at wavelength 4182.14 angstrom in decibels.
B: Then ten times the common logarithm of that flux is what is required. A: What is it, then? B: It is 12.4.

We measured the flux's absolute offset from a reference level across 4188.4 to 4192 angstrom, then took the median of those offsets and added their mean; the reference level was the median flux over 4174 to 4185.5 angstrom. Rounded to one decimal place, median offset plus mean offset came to 1.9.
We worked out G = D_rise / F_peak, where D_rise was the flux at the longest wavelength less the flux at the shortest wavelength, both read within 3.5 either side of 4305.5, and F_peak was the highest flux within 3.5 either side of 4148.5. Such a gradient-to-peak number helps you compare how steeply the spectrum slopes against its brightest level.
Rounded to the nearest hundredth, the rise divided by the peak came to -0.11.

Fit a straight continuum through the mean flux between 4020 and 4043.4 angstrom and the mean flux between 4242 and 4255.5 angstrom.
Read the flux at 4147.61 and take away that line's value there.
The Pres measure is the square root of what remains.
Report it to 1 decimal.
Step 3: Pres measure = 1.8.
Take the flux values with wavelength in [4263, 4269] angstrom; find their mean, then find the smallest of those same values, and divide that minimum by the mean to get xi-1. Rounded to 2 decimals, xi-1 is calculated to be 0.86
